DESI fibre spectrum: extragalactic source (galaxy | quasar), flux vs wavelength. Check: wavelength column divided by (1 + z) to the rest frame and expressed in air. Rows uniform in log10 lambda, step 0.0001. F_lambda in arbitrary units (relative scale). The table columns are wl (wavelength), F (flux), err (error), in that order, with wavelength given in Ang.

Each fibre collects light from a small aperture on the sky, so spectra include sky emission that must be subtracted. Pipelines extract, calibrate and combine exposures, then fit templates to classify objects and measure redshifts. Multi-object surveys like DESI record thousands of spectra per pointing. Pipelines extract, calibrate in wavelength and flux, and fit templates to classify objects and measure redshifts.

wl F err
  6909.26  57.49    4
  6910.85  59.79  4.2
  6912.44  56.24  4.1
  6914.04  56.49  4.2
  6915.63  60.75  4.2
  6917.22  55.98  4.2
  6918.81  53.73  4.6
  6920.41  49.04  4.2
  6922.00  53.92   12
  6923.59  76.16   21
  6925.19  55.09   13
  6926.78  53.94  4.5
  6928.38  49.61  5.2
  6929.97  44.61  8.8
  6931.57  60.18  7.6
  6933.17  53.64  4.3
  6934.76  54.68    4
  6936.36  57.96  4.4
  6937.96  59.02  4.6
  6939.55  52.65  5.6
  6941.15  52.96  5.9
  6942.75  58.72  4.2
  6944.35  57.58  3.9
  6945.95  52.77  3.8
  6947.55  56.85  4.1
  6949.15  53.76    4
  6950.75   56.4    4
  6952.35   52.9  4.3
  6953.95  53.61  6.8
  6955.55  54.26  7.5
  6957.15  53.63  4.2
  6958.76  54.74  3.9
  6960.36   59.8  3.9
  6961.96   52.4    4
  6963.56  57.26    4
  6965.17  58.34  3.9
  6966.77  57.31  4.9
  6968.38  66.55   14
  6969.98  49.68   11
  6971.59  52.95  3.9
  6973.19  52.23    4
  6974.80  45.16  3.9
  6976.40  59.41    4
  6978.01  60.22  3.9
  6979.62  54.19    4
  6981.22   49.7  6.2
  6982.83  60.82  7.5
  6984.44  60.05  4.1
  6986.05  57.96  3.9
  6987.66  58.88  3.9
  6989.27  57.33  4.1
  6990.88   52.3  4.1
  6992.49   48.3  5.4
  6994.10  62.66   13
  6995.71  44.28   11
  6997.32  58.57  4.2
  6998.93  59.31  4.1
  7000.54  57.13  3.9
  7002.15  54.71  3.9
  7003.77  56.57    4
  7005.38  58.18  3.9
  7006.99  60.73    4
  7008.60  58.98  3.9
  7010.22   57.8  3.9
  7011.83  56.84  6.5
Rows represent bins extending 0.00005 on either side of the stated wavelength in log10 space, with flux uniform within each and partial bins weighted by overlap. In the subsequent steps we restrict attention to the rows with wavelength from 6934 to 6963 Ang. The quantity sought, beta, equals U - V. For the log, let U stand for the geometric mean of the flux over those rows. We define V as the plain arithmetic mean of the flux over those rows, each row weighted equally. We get -0.05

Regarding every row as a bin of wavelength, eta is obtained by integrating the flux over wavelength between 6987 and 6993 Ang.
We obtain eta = 326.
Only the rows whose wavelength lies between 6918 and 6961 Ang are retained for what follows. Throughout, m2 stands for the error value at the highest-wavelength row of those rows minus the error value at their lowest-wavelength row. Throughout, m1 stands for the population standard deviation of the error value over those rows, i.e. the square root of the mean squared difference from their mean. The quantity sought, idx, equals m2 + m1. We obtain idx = 3.1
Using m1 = 3.8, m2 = -0.7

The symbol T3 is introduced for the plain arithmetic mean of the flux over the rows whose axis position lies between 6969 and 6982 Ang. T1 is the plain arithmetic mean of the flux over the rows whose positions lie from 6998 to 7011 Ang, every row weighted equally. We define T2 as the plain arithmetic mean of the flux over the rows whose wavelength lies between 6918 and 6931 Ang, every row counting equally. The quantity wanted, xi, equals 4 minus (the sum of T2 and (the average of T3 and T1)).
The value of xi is -106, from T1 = 57.9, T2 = 54.5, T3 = 52.9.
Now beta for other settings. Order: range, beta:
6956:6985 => -0.23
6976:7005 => -0.21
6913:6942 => -0.33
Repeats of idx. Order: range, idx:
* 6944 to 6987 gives 2.4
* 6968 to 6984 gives -3.1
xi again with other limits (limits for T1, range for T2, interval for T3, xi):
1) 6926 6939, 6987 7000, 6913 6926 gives -107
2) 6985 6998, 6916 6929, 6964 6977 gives -107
